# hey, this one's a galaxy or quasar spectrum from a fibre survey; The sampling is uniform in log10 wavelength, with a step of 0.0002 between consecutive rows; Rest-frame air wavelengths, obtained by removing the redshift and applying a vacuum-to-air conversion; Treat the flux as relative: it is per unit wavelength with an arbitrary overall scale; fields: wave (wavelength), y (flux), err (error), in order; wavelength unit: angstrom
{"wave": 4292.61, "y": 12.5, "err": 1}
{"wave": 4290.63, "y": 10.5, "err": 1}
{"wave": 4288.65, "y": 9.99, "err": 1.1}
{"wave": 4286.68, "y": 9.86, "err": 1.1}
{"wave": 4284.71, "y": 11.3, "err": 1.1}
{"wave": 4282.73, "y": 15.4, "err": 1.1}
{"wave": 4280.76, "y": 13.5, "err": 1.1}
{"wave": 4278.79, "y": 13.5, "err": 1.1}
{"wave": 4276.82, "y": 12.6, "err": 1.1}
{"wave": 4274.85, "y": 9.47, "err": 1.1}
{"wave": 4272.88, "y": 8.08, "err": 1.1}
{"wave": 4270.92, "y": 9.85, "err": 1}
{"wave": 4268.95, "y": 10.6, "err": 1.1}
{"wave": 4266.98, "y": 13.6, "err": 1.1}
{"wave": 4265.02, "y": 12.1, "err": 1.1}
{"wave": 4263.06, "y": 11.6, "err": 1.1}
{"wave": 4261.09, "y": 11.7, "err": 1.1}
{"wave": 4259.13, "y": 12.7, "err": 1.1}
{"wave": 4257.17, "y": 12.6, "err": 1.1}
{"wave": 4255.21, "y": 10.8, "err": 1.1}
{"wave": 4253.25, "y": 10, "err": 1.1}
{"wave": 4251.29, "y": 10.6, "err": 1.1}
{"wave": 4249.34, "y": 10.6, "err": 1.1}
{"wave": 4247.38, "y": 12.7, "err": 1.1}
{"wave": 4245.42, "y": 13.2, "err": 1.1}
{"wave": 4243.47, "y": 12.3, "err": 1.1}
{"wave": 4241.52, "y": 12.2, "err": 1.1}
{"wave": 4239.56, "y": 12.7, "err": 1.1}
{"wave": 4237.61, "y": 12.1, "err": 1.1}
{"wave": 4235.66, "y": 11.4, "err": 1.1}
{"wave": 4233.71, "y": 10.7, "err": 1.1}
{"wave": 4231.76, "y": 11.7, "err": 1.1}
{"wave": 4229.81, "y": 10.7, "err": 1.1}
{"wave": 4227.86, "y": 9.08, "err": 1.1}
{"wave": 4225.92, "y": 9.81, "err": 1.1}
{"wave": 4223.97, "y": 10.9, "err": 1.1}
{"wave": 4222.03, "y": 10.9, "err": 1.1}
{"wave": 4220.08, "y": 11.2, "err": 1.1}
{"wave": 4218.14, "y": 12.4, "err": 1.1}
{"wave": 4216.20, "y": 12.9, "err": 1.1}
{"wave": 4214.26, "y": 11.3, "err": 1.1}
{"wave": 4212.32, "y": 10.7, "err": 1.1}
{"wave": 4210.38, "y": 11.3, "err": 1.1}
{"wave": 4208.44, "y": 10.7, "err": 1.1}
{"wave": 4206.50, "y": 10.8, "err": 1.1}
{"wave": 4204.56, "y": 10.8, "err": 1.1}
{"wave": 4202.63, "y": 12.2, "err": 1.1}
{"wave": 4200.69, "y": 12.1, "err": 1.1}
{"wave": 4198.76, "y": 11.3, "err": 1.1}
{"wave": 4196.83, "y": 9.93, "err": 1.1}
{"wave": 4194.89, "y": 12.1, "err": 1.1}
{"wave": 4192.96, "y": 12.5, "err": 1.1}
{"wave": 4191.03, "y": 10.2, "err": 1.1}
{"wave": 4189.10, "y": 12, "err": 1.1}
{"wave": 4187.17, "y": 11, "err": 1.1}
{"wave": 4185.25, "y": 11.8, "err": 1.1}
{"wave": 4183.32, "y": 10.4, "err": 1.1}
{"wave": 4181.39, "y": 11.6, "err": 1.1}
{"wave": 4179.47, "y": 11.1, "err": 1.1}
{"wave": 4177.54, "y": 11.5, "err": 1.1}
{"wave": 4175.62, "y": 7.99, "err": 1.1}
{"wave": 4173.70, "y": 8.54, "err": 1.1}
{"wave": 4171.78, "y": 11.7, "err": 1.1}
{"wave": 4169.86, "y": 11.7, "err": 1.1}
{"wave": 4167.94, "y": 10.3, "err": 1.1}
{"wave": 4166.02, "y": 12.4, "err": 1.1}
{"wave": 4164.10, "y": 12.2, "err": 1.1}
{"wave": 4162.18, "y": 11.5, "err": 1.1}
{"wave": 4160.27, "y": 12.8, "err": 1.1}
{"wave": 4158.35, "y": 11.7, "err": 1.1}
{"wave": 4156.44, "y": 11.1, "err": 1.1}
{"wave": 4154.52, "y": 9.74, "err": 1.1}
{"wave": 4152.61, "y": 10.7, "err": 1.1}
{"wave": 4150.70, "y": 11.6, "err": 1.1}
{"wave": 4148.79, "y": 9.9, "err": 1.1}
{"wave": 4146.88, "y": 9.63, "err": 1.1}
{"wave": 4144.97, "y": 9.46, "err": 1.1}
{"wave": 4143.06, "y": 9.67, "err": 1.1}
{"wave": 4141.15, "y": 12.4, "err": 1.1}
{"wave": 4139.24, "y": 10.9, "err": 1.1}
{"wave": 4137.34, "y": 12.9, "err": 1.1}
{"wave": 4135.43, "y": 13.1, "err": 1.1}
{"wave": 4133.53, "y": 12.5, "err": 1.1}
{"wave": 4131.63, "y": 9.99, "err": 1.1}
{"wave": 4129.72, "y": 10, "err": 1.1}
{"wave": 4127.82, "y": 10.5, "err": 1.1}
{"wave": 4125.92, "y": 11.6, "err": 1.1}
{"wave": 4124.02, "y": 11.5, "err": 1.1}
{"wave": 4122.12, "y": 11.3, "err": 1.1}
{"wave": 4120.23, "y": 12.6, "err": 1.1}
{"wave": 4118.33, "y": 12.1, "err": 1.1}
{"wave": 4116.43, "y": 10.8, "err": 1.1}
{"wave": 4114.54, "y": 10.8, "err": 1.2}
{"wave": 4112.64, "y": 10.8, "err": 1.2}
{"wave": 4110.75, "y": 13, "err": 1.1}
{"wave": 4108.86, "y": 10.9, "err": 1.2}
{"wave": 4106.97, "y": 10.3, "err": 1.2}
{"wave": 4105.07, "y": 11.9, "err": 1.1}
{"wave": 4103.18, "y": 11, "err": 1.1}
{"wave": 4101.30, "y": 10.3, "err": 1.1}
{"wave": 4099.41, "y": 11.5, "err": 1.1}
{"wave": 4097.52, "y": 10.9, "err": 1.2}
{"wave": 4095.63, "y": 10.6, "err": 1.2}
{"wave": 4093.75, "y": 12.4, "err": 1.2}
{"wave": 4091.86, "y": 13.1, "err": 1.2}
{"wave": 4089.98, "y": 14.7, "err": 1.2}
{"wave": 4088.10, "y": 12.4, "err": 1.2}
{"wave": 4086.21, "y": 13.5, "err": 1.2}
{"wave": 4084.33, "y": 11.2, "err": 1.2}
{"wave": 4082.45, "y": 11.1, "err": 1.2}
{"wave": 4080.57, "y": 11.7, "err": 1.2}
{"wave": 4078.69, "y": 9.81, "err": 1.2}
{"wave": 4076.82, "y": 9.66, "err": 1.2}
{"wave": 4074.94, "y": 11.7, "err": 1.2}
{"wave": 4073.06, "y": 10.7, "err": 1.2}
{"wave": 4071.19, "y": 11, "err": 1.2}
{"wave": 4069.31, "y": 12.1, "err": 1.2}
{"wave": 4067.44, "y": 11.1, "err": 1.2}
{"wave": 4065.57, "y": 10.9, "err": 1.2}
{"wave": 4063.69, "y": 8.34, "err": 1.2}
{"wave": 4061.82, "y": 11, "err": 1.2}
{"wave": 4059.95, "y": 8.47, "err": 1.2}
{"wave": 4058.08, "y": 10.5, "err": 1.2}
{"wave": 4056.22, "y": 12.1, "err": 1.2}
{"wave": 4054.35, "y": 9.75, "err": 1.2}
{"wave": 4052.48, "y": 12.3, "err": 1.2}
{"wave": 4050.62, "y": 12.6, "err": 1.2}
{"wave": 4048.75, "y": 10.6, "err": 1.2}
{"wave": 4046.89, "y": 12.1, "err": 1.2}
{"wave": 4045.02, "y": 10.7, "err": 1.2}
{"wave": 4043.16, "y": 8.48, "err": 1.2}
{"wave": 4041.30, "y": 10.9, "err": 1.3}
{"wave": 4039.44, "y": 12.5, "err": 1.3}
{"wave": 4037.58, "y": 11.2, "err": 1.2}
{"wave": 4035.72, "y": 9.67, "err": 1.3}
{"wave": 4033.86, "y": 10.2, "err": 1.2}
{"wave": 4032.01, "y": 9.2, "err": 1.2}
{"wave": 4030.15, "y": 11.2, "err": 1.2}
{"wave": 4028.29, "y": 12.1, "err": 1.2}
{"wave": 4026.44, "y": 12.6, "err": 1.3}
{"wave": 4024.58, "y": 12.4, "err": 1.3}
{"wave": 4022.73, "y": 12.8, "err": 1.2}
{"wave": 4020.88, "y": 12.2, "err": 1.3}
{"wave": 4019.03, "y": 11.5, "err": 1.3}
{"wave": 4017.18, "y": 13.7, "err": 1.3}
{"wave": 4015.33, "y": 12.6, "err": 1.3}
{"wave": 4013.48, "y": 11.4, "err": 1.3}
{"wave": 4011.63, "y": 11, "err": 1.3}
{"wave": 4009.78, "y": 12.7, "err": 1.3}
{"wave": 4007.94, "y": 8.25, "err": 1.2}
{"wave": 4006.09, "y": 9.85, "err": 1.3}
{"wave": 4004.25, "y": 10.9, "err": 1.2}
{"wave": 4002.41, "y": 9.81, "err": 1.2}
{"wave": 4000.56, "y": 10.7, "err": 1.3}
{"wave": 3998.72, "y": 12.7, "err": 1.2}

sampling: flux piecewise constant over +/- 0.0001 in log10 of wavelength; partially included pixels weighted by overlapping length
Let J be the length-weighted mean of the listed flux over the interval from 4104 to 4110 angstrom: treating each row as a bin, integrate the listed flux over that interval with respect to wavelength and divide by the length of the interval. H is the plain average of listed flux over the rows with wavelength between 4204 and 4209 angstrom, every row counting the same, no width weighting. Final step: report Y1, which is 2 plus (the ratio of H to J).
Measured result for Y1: 2.97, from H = 10.8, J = 11.1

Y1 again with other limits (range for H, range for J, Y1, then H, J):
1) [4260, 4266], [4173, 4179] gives 3.24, 11.8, 9.5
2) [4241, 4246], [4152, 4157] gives 3.20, 12.6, 10.4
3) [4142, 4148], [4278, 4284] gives 2.68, 9.6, 14.0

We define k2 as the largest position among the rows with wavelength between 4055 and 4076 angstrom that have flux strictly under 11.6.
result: 4073.06 angstrom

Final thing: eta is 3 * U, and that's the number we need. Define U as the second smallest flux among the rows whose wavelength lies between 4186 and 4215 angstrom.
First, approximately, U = 10.2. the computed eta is 30.6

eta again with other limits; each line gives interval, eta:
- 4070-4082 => 29.4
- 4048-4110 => 25.4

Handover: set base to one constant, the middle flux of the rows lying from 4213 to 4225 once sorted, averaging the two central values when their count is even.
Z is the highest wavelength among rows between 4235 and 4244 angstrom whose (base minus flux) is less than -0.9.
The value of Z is 4243.47 angstrom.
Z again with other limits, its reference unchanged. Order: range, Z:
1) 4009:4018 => 4017.18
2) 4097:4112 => 4110.75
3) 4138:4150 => 4141.15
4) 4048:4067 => 4052.48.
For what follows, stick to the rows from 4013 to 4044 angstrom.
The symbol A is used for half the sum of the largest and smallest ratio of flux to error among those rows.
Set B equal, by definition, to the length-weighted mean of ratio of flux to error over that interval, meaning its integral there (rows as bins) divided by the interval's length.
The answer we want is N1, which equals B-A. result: 0.2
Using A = 8.9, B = 9.1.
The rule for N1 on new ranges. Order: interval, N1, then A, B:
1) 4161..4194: 0.8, 9.3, 10.1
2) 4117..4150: -0.1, 10.3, 10.2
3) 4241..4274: 0.6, 9.9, 10.5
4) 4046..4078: 0.3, 8.7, 9.1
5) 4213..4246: 0.3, 10.1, 10.4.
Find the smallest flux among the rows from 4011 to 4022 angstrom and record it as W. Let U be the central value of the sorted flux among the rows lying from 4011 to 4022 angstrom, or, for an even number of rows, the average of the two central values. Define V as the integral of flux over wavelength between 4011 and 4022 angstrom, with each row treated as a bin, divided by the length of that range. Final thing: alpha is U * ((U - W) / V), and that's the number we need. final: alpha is 0.8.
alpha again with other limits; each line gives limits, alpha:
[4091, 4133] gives 0.9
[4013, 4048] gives 3.0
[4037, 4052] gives 2.5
